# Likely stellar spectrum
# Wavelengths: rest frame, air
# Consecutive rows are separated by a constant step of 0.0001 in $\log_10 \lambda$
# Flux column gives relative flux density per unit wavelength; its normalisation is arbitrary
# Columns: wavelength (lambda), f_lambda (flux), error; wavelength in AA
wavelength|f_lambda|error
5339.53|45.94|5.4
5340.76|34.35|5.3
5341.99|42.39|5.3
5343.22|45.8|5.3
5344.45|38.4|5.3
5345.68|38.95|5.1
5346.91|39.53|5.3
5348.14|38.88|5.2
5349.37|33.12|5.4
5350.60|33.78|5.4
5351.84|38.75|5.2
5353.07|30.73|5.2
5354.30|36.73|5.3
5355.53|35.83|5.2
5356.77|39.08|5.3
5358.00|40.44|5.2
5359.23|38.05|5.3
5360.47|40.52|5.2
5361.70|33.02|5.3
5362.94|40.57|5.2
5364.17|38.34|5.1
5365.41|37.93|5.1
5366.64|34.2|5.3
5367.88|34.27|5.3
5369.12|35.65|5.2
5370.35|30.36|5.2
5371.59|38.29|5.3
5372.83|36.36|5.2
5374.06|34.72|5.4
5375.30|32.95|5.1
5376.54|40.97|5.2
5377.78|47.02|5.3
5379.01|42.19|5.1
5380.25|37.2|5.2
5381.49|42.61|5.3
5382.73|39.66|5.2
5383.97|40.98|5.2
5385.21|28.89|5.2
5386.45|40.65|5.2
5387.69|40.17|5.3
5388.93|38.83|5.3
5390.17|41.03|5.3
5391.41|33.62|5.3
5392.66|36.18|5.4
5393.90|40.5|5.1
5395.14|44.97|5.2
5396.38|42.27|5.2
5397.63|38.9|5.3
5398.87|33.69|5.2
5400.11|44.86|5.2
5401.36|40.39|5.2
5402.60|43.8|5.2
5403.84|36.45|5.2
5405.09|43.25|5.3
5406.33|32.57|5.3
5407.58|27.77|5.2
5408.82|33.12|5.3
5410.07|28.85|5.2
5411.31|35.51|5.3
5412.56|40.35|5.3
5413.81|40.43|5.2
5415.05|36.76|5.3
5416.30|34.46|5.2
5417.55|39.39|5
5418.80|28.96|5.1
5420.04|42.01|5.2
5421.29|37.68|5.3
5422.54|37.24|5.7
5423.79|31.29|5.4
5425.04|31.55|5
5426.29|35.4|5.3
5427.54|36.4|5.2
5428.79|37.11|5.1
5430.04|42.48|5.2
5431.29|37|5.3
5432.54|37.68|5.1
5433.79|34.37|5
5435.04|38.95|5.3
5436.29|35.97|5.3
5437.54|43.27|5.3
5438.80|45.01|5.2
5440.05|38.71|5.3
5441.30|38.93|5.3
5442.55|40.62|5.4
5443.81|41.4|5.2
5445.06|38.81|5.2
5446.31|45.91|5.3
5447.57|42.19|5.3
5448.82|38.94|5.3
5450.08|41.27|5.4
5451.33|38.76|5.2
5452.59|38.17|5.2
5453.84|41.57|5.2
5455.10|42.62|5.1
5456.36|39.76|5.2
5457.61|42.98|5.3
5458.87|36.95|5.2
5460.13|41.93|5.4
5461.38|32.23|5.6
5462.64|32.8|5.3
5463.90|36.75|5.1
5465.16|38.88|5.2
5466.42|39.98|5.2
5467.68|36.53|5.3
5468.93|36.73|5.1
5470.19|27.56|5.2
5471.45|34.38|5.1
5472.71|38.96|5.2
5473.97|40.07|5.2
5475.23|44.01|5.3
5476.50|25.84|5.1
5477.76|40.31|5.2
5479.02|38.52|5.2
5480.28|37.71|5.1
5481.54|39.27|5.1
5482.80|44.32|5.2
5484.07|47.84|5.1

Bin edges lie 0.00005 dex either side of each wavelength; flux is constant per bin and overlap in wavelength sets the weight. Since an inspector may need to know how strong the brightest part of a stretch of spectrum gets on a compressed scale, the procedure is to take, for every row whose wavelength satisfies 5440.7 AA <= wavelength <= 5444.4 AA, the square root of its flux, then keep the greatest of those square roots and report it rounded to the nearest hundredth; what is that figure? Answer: 6.43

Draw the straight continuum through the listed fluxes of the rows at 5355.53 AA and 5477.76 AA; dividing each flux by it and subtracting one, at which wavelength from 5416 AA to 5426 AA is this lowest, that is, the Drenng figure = 5418.80 AA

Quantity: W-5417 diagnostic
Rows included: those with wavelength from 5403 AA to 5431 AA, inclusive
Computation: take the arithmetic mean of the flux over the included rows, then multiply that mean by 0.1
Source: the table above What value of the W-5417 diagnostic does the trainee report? 3.59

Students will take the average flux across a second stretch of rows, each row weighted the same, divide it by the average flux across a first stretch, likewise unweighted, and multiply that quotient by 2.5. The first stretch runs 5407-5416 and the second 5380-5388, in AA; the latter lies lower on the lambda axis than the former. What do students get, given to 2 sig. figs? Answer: 2.8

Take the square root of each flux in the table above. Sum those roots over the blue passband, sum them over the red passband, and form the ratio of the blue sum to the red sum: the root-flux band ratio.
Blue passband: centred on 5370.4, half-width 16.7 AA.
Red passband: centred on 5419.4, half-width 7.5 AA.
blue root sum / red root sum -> 2.3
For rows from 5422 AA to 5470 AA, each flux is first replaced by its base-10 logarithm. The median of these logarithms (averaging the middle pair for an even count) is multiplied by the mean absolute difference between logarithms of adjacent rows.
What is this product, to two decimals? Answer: 0.06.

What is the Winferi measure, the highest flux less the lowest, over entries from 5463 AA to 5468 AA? 3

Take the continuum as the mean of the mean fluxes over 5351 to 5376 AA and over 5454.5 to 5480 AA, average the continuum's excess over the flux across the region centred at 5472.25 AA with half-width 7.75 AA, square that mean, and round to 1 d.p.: 0.0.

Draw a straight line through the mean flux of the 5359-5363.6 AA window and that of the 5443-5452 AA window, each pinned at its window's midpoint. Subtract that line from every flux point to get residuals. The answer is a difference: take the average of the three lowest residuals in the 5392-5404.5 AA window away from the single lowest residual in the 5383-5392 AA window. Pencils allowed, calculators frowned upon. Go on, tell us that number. -6.1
